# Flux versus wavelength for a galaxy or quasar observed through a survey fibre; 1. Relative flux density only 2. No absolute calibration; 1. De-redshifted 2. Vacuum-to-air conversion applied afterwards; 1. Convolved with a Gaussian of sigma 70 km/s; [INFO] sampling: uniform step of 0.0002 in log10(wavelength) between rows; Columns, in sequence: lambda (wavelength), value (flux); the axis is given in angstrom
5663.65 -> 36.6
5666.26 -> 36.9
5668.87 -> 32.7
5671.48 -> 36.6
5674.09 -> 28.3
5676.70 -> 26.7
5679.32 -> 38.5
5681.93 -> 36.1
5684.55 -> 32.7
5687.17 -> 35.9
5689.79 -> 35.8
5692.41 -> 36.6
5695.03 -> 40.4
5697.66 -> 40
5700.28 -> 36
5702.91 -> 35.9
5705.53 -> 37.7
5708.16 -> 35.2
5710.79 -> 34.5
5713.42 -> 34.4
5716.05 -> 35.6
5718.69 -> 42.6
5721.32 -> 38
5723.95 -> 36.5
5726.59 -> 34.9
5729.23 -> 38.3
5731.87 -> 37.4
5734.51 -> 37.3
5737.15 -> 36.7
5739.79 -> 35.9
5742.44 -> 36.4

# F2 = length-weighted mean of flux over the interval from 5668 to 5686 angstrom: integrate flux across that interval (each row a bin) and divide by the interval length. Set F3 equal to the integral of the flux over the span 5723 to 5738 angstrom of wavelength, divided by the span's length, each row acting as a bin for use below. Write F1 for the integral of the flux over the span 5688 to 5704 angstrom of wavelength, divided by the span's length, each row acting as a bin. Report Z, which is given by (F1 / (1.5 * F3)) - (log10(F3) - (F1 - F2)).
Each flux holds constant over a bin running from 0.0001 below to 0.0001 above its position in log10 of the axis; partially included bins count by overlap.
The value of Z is 3.4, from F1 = 37.42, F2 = 33.1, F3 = 36.85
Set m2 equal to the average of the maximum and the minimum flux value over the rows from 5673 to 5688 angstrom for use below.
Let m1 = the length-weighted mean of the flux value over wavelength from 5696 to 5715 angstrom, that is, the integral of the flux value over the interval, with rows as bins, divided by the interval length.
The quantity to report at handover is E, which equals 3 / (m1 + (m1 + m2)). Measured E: 0.0285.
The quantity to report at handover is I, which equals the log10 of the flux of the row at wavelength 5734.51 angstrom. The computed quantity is 1.57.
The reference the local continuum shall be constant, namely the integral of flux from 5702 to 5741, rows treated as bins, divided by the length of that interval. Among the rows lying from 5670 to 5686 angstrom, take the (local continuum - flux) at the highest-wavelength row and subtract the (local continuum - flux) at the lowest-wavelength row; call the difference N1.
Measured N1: 4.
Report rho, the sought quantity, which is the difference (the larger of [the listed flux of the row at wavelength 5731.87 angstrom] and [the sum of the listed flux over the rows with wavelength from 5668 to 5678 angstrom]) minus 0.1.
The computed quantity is 124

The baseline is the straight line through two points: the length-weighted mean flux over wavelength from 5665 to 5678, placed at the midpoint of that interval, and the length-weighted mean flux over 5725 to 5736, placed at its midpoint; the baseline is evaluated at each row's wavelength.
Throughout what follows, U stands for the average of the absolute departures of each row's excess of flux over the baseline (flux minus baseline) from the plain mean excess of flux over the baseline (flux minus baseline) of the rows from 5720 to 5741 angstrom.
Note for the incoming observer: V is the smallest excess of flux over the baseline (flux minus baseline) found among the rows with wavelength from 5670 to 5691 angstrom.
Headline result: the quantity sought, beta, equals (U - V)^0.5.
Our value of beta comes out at 2.6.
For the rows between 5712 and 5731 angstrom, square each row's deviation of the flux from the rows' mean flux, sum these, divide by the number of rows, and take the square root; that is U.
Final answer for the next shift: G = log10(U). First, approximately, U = 2.6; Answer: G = 0.41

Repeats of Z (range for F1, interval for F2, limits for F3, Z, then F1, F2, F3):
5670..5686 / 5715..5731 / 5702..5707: -5.5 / 33.18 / 37.7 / 36.86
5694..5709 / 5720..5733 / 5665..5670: -0.3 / 37.55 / 37.0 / 34.85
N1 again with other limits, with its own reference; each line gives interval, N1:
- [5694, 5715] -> 6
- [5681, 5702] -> 0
